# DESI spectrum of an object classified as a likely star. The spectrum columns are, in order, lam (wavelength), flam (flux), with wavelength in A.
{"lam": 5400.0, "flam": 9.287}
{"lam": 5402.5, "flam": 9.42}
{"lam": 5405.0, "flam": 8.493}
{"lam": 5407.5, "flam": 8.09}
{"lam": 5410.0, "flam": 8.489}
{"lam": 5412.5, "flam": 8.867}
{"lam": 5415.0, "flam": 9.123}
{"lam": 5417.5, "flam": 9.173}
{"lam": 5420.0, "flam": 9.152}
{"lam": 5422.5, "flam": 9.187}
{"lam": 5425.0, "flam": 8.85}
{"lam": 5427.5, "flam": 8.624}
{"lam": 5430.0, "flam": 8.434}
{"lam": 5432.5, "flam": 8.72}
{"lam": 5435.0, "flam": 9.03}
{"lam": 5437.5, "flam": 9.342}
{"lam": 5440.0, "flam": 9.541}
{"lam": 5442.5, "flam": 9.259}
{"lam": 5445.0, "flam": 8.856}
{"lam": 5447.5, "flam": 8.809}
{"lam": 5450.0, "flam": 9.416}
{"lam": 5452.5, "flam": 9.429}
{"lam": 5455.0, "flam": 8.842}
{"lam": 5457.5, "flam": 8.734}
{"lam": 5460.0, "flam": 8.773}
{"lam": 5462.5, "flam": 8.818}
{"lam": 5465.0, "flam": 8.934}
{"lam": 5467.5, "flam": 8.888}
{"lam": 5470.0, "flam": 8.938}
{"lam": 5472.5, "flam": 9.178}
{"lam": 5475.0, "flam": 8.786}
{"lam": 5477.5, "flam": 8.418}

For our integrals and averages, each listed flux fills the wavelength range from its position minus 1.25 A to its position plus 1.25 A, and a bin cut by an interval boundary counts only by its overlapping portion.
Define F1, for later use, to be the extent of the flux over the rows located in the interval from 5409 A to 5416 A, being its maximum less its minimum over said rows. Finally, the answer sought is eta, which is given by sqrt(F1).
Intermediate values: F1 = 0.63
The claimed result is 0.80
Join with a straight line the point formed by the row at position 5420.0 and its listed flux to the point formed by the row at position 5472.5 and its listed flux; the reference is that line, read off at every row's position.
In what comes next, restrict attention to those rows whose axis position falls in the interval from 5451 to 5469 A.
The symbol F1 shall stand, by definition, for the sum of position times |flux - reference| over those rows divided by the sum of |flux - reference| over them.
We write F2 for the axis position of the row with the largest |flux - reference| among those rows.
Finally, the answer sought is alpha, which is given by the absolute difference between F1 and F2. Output 2.3 A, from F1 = 5459.8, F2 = 5457.5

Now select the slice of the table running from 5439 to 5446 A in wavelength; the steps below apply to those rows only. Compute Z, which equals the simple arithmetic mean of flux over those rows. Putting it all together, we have 9.22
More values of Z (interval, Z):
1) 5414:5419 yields 9.15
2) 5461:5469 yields 8.88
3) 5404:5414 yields 8.48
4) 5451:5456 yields 9.14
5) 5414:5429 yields 9.02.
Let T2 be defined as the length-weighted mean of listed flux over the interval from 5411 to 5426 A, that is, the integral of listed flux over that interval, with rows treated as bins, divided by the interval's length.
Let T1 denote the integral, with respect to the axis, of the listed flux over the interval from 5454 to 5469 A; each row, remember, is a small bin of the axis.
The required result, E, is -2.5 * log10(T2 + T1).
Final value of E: -5.377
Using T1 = 132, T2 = 9.05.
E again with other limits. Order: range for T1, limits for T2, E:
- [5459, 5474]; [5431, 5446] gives -5.388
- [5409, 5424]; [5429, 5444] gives -5.397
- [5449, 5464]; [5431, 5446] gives -5.396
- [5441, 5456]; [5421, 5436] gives -5.407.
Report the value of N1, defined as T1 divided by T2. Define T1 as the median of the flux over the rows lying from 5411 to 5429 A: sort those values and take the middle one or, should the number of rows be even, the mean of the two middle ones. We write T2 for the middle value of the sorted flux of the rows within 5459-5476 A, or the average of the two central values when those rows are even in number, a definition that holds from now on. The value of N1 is 1.03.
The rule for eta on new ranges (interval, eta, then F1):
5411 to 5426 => 0.58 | 0.34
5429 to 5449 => 1.05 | 1.11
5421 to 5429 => 0.75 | 0.56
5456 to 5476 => 0.67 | 0.44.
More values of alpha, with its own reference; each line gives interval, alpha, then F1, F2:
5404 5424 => 0.9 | 5408.4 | 5407.5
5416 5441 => 1.3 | 5431.3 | 5430.0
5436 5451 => 4.1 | 5444.1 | 5440.0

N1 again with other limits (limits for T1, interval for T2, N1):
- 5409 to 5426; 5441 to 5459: 1.03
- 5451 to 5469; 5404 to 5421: 1.00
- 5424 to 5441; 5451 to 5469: 1.00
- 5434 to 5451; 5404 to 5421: 1.04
